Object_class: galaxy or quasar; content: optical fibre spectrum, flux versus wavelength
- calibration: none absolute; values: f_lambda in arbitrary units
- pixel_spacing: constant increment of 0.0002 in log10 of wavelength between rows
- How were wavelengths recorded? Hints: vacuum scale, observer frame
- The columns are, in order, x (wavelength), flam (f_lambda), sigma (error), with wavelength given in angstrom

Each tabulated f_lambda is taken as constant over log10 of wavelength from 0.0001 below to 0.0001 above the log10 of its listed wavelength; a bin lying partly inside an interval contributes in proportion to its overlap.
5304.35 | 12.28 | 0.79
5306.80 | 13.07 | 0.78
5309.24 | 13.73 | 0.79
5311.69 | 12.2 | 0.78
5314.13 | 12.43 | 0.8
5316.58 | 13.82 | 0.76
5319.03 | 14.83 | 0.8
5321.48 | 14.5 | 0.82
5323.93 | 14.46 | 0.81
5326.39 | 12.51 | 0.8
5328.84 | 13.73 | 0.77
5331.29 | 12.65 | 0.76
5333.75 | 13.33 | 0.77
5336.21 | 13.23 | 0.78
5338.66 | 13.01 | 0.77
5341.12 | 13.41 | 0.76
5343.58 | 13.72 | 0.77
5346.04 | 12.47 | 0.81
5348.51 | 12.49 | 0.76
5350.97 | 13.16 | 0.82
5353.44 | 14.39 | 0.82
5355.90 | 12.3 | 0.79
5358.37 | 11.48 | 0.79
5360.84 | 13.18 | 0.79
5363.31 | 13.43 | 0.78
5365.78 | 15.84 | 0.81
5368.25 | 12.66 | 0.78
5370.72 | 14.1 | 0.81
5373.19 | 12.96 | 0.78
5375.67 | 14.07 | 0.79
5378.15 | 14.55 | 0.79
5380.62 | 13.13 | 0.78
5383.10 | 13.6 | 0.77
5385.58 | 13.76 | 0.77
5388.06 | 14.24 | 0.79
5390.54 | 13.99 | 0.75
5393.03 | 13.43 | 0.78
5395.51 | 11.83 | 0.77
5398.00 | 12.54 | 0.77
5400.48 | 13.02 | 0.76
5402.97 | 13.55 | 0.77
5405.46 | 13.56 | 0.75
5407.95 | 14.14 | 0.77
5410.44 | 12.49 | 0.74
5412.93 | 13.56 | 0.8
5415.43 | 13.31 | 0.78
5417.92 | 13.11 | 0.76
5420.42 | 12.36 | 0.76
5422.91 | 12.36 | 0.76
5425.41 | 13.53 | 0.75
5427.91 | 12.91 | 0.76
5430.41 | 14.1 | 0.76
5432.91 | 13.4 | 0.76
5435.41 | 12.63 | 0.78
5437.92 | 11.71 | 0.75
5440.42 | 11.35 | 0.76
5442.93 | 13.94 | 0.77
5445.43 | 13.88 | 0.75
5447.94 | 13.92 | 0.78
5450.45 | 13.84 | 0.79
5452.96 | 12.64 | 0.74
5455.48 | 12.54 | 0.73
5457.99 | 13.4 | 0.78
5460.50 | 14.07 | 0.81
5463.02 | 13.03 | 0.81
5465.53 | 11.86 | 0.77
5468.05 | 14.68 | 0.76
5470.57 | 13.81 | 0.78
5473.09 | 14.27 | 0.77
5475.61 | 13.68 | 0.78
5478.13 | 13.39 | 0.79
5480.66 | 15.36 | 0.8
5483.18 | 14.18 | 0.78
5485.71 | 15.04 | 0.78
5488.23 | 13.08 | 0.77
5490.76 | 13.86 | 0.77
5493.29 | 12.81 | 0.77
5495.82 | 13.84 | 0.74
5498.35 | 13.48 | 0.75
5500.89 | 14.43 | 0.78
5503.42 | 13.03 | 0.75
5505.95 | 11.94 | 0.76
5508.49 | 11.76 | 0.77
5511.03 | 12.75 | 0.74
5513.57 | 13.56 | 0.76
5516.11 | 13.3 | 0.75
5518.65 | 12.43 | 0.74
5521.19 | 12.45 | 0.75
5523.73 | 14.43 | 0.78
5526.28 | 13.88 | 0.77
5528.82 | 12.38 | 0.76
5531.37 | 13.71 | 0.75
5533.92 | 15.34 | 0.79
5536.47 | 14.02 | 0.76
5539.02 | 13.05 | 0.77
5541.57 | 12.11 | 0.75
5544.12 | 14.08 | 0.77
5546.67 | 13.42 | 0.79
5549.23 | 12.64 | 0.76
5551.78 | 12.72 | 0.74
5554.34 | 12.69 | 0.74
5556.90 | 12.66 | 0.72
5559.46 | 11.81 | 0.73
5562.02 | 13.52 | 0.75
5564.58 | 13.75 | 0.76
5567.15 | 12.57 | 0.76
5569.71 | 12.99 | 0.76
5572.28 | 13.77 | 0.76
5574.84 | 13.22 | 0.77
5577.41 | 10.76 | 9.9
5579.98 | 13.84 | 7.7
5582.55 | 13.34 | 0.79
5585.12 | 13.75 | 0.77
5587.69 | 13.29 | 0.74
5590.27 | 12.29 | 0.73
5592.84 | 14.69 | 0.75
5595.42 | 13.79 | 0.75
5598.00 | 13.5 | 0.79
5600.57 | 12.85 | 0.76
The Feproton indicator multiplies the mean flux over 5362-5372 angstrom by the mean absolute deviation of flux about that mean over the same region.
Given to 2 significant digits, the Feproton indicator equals 13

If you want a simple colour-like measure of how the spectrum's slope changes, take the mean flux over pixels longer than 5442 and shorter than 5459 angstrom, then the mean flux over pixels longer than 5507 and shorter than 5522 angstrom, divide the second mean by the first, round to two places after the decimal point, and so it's 0.94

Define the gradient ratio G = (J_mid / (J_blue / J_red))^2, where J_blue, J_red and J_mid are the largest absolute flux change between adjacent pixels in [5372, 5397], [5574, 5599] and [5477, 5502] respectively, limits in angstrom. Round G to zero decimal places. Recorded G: 14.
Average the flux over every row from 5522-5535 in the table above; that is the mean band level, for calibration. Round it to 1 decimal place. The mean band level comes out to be 13.9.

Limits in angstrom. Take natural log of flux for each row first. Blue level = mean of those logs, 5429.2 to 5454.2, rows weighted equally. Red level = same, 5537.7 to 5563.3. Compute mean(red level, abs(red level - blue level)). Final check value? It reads 1.29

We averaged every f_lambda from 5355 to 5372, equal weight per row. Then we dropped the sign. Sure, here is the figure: 13.3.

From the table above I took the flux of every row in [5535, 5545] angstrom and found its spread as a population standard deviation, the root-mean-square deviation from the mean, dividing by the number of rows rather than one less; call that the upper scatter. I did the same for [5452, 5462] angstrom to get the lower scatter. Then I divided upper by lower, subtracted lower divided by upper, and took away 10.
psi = -9.5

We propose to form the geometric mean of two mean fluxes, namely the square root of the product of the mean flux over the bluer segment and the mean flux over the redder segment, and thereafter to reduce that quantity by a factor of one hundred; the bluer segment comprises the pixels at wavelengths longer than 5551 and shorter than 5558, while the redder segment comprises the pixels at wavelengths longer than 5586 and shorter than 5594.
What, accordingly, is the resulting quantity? 0.1305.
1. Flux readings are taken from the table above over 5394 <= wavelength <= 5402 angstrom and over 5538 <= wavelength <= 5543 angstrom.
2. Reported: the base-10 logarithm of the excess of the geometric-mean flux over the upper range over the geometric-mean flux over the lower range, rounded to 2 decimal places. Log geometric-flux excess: -0.93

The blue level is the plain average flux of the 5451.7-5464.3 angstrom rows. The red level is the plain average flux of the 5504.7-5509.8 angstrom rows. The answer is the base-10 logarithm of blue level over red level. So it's 0.045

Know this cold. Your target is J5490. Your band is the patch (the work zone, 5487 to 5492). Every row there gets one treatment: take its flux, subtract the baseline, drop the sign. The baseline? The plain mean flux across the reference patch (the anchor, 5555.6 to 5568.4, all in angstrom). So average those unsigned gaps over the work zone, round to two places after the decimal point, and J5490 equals 0.61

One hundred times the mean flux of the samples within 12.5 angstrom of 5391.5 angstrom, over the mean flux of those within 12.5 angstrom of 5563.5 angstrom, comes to 103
